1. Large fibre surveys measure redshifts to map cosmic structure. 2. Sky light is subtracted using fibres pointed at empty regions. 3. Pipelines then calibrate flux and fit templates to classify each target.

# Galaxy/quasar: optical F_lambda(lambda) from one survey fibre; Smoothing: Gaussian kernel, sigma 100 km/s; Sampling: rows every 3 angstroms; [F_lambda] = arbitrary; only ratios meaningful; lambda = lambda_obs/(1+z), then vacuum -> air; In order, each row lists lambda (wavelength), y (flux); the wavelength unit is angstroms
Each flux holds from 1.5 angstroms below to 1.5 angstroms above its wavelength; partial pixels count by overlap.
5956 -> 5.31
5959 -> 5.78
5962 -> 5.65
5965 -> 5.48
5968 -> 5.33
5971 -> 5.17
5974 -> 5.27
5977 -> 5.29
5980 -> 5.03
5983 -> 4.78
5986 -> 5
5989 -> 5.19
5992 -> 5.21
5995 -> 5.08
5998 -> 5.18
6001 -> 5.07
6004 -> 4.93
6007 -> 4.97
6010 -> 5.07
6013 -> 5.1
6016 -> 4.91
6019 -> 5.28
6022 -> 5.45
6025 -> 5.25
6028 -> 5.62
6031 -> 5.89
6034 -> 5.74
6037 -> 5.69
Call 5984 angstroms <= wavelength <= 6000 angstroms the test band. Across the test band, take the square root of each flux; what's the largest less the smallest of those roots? 0.05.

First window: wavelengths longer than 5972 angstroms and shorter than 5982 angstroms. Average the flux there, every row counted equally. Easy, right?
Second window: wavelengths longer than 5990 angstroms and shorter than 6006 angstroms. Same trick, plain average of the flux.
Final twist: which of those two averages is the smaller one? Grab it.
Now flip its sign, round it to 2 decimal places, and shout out -5.09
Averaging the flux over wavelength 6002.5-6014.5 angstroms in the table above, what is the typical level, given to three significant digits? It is 5.02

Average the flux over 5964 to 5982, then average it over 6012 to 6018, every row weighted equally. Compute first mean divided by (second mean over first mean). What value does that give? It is 5.5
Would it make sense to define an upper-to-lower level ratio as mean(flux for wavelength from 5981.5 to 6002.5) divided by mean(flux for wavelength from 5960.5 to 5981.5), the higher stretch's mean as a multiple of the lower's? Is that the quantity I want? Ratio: 0.95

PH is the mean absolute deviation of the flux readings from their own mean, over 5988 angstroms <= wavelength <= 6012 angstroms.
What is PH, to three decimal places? 0.079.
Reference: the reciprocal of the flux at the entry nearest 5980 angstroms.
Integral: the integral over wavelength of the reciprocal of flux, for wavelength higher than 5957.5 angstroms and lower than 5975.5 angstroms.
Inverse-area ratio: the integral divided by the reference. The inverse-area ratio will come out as 16.6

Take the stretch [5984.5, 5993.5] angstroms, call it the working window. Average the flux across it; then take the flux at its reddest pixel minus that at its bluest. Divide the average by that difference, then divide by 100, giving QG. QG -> 0.2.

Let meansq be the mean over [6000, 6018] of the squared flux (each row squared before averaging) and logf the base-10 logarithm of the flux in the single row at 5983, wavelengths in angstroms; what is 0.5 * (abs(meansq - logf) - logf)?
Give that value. 11.9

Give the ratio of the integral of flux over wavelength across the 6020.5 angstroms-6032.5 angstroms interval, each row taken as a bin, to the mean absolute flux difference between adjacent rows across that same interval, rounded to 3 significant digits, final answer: 238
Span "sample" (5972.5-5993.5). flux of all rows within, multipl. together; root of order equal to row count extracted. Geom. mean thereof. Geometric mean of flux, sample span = 5.107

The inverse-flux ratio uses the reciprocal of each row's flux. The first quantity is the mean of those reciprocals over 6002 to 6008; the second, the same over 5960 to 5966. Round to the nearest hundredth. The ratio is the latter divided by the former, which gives 0.89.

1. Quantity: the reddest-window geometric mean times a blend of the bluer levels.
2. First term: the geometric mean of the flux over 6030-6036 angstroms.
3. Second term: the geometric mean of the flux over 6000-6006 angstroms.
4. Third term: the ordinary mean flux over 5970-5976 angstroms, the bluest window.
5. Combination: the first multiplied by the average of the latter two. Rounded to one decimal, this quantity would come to 29.7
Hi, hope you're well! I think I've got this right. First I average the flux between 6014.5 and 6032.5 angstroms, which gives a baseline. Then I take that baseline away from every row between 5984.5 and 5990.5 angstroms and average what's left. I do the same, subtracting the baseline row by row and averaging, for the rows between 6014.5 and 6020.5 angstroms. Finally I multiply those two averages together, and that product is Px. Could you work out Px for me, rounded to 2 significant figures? 0.093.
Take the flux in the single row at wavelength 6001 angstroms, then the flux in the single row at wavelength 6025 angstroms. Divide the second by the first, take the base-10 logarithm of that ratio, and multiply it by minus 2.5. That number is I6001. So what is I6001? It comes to -0.04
